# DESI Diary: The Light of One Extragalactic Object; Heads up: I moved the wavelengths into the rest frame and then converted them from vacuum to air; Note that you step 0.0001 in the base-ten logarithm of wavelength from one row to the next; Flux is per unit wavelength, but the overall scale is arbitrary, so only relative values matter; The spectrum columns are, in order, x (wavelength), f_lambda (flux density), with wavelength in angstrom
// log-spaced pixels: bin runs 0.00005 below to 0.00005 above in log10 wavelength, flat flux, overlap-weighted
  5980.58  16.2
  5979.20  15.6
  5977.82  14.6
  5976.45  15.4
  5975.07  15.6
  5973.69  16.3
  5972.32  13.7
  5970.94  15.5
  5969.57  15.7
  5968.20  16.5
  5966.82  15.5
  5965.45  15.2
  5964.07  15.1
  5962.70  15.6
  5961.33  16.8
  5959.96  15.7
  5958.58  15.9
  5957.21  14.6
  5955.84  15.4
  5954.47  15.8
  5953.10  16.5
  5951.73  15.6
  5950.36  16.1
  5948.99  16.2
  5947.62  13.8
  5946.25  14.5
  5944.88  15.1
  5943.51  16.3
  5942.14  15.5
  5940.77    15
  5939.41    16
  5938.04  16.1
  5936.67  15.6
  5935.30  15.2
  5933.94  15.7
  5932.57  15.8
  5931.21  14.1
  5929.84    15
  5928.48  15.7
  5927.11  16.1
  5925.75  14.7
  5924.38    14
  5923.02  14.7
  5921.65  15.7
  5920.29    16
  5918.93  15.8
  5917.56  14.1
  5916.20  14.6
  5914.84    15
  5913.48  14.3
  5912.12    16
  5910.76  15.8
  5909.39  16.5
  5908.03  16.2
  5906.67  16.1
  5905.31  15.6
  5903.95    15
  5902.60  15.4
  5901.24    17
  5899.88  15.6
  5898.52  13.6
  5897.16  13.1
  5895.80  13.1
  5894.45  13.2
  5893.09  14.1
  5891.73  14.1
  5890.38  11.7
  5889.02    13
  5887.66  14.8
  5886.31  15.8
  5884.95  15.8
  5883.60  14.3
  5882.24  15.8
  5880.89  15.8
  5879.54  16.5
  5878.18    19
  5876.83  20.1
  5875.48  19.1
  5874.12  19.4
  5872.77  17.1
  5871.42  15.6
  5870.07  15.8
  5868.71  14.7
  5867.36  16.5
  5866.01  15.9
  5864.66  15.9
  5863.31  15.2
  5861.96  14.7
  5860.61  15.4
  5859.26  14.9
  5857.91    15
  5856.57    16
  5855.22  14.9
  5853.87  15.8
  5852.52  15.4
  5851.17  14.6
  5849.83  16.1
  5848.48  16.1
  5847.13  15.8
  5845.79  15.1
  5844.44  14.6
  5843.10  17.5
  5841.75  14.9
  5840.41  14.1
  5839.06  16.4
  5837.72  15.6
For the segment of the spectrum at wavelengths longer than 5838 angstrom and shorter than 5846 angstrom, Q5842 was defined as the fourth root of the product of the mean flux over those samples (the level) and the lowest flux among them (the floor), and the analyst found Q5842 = 3.84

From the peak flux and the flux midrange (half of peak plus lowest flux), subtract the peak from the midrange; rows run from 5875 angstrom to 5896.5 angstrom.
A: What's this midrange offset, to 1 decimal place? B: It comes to -4.2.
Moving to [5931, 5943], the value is -1.0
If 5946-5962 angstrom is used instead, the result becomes -1.5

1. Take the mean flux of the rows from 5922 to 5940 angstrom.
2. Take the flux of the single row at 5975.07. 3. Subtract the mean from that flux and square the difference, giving 0.10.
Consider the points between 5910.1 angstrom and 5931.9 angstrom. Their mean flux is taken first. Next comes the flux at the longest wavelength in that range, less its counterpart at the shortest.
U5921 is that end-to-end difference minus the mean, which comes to -16.8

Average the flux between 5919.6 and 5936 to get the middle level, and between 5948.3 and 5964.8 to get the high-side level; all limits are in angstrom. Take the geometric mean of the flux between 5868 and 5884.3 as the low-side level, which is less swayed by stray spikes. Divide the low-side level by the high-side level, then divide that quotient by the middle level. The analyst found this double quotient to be 0.070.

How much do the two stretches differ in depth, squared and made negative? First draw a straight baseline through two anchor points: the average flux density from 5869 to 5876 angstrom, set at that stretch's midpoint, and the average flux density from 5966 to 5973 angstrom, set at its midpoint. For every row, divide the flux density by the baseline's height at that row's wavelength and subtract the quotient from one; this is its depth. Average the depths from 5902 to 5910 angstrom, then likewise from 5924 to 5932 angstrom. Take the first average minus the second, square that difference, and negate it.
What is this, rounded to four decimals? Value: -0.0007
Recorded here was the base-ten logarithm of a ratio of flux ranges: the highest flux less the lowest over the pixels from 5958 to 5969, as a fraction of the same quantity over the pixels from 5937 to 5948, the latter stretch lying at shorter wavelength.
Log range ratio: -0.17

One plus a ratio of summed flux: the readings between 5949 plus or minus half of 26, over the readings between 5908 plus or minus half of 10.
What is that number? 3.7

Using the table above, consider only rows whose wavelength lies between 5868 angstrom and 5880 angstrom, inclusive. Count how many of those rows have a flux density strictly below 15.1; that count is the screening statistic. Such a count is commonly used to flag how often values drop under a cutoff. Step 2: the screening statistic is 1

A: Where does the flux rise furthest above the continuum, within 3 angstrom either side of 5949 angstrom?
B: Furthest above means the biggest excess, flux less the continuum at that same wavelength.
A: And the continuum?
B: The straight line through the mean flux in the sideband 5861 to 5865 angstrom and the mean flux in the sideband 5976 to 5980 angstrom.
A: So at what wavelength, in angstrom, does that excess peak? 5948.99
